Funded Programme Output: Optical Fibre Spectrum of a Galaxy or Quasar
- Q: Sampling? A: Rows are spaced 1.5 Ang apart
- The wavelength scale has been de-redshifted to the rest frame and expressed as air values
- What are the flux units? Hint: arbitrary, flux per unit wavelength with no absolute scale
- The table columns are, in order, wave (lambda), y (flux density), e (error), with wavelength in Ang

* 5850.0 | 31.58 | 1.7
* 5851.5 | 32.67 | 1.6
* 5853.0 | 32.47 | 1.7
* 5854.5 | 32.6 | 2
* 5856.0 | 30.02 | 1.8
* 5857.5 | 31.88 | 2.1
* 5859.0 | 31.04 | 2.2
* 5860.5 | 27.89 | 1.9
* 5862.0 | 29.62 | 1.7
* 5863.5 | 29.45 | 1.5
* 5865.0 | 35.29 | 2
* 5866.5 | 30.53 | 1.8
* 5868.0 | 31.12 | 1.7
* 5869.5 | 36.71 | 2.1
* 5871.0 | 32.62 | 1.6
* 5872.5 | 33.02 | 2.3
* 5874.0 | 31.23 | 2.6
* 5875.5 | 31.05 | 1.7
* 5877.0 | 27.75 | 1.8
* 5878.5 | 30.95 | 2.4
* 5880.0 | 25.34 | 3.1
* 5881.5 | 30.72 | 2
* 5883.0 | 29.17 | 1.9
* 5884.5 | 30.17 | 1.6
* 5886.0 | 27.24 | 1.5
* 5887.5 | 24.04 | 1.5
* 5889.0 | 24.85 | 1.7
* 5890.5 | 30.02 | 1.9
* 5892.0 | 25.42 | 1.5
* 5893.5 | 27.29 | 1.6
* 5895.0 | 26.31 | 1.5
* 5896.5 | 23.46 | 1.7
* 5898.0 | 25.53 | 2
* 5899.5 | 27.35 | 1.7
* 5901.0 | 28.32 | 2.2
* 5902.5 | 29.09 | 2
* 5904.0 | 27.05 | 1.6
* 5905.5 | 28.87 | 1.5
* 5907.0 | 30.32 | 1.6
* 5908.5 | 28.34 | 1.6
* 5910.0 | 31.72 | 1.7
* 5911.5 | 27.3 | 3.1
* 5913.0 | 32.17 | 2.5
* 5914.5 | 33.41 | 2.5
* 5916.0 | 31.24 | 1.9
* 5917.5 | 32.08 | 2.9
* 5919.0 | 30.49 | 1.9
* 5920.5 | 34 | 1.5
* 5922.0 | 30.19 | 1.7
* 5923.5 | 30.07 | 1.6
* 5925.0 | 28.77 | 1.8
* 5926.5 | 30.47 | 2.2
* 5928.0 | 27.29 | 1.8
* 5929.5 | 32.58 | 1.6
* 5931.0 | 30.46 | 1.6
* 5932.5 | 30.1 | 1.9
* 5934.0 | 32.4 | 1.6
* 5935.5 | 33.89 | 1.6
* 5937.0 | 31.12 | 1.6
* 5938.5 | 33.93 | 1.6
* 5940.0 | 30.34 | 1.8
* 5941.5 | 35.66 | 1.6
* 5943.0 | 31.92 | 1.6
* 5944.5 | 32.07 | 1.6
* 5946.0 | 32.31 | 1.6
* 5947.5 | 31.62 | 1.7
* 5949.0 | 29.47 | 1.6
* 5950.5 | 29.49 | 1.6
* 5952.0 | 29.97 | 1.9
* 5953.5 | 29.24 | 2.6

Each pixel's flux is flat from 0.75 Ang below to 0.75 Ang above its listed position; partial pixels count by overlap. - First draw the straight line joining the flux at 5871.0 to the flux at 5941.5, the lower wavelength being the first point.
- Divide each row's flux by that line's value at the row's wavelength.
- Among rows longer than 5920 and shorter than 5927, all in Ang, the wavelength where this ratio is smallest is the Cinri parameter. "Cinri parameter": 5925.0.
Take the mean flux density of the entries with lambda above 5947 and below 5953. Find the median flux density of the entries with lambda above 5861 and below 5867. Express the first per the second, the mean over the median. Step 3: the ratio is 1.00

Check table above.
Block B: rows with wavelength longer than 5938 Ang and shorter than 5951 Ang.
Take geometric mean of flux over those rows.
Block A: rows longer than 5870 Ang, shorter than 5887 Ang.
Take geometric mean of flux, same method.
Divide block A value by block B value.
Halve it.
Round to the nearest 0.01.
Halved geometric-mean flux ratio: 0.47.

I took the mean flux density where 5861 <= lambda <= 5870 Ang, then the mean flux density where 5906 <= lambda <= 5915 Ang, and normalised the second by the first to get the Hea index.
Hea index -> 0.95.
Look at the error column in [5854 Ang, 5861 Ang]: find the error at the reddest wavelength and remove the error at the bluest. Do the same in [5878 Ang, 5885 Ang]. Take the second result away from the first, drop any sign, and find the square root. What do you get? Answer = 0.8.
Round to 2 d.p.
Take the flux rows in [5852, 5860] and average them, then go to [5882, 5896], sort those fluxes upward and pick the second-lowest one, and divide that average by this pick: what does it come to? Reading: 1.27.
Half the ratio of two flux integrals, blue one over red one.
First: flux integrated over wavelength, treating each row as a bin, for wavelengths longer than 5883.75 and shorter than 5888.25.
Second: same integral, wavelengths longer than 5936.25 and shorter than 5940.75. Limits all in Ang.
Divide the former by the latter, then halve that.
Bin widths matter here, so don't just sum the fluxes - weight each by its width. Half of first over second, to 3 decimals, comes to 0.427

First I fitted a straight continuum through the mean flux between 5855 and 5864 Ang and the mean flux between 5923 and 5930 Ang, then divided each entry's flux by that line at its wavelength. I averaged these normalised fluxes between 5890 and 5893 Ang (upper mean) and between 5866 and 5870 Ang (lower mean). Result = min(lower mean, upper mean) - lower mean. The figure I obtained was -0.17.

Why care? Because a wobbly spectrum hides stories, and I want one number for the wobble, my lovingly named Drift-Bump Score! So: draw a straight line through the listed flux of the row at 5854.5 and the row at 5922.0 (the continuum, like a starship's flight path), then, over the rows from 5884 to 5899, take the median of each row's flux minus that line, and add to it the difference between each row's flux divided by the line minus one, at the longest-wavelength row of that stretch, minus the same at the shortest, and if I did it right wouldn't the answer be -5.3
